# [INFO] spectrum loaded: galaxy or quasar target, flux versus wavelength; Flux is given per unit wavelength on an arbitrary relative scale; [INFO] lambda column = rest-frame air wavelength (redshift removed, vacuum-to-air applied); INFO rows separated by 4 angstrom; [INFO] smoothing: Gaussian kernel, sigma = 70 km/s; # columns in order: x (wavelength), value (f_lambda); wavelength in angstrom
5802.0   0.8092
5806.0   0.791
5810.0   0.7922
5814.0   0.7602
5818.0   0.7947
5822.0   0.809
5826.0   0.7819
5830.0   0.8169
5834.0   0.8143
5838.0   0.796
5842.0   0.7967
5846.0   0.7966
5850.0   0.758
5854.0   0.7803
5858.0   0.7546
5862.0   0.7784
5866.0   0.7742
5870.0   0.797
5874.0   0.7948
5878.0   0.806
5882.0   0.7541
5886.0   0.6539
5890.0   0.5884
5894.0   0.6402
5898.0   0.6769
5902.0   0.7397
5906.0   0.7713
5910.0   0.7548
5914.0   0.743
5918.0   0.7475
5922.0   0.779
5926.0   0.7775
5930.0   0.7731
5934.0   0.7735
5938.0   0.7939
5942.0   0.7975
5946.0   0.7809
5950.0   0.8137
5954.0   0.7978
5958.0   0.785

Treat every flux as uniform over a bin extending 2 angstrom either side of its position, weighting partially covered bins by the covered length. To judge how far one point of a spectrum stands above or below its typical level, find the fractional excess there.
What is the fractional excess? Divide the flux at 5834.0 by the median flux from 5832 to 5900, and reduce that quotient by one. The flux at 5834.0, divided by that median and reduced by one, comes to 0.05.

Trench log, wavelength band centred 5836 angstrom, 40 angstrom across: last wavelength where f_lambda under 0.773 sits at 5850.0 angstrom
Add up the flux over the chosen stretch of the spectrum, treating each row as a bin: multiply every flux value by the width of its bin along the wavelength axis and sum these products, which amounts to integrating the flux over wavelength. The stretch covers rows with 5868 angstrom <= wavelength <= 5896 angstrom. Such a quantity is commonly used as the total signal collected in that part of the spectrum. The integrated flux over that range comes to 20.1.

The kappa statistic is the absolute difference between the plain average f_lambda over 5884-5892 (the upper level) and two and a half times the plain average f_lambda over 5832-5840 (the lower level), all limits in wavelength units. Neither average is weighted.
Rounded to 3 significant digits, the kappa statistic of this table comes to 1.39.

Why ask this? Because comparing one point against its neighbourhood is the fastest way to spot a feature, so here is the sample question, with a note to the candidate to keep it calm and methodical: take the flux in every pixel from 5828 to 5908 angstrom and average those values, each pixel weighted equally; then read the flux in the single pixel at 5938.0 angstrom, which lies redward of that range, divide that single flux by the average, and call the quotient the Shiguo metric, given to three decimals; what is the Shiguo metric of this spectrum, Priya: 1.052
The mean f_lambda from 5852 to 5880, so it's 0.784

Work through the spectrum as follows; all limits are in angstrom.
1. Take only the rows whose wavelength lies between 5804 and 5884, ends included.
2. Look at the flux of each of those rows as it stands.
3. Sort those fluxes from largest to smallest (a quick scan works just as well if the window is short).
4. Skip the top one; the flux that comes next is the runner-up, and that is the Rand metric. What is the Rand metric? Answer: 0.8143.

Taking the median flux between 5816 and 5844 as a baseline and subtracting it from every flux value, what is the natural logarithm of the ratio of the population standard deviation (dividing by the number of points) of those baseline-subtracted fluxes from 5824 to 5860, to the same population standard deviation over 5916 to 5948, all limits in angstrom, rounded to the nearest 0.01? 0.38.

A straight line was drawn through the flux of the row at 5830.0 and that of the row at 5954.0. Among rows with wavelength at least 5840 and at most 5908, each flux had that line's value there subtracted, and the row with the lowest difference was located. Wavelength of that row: 5890.0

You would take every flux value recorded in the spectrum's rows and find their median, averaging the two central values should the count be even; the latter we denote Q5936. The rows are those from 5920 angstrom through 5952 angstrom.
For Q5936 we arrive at 0.780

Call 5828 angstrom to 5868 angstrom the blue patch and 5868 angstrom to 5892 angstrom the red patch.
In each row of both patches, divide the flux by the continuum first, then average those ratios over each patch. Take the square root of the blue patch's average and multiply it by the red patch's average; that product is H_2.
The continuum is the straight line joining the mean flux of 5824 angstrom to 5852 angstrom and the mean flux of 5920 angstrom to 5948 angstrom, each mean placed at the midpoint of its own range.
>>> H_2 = 0.924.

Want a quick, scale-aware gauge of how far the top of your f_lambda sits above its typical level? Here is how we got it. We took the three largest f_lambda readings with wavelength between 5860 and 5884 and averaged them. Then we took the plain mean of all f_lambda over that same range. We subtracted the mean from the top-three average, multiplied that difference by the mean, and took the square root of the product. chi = 0.109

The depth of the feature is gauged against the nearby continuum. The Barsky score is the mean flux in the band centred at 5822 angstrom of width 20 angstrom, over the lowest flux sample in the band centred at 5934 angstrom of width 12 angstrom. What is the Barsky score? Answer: 1.0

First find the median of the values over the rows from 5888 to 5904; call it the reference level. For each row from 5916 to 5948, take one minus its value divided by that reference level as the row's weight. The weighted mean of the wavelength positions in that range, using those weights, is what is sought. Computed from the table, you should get 5932.8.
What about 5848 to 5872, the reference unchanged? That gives 5860.6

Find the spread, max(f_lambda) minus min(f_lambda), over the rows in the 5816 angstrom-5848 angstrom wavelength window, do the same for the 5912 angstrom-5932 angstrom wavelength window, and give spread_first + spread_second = 0.071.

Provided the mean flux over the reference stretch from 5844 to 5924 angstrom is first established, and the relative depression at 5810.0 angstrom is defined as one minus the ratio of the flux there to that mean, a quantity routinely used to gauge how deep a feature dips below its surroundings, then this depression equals -0.064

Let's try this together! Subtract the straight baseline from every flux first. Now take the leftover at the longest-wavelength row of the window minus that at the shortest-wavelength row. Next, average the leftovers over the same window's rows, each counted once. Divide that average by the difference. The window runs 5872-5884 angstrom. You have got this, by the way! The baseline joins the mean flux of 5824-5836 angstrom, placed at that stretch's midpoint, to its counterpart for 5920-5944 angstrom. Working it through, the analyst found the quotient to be 0.2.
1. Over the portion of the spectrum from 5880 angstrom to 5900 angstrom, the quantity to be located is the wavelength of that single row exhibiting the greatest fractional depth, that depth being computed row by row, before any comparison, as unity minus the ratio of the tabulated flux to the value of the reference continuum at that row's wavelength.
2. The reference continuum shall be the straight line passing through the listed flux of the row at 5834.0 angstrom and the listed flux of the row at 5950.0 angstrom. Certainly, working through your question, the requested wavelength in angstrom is 5890.0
